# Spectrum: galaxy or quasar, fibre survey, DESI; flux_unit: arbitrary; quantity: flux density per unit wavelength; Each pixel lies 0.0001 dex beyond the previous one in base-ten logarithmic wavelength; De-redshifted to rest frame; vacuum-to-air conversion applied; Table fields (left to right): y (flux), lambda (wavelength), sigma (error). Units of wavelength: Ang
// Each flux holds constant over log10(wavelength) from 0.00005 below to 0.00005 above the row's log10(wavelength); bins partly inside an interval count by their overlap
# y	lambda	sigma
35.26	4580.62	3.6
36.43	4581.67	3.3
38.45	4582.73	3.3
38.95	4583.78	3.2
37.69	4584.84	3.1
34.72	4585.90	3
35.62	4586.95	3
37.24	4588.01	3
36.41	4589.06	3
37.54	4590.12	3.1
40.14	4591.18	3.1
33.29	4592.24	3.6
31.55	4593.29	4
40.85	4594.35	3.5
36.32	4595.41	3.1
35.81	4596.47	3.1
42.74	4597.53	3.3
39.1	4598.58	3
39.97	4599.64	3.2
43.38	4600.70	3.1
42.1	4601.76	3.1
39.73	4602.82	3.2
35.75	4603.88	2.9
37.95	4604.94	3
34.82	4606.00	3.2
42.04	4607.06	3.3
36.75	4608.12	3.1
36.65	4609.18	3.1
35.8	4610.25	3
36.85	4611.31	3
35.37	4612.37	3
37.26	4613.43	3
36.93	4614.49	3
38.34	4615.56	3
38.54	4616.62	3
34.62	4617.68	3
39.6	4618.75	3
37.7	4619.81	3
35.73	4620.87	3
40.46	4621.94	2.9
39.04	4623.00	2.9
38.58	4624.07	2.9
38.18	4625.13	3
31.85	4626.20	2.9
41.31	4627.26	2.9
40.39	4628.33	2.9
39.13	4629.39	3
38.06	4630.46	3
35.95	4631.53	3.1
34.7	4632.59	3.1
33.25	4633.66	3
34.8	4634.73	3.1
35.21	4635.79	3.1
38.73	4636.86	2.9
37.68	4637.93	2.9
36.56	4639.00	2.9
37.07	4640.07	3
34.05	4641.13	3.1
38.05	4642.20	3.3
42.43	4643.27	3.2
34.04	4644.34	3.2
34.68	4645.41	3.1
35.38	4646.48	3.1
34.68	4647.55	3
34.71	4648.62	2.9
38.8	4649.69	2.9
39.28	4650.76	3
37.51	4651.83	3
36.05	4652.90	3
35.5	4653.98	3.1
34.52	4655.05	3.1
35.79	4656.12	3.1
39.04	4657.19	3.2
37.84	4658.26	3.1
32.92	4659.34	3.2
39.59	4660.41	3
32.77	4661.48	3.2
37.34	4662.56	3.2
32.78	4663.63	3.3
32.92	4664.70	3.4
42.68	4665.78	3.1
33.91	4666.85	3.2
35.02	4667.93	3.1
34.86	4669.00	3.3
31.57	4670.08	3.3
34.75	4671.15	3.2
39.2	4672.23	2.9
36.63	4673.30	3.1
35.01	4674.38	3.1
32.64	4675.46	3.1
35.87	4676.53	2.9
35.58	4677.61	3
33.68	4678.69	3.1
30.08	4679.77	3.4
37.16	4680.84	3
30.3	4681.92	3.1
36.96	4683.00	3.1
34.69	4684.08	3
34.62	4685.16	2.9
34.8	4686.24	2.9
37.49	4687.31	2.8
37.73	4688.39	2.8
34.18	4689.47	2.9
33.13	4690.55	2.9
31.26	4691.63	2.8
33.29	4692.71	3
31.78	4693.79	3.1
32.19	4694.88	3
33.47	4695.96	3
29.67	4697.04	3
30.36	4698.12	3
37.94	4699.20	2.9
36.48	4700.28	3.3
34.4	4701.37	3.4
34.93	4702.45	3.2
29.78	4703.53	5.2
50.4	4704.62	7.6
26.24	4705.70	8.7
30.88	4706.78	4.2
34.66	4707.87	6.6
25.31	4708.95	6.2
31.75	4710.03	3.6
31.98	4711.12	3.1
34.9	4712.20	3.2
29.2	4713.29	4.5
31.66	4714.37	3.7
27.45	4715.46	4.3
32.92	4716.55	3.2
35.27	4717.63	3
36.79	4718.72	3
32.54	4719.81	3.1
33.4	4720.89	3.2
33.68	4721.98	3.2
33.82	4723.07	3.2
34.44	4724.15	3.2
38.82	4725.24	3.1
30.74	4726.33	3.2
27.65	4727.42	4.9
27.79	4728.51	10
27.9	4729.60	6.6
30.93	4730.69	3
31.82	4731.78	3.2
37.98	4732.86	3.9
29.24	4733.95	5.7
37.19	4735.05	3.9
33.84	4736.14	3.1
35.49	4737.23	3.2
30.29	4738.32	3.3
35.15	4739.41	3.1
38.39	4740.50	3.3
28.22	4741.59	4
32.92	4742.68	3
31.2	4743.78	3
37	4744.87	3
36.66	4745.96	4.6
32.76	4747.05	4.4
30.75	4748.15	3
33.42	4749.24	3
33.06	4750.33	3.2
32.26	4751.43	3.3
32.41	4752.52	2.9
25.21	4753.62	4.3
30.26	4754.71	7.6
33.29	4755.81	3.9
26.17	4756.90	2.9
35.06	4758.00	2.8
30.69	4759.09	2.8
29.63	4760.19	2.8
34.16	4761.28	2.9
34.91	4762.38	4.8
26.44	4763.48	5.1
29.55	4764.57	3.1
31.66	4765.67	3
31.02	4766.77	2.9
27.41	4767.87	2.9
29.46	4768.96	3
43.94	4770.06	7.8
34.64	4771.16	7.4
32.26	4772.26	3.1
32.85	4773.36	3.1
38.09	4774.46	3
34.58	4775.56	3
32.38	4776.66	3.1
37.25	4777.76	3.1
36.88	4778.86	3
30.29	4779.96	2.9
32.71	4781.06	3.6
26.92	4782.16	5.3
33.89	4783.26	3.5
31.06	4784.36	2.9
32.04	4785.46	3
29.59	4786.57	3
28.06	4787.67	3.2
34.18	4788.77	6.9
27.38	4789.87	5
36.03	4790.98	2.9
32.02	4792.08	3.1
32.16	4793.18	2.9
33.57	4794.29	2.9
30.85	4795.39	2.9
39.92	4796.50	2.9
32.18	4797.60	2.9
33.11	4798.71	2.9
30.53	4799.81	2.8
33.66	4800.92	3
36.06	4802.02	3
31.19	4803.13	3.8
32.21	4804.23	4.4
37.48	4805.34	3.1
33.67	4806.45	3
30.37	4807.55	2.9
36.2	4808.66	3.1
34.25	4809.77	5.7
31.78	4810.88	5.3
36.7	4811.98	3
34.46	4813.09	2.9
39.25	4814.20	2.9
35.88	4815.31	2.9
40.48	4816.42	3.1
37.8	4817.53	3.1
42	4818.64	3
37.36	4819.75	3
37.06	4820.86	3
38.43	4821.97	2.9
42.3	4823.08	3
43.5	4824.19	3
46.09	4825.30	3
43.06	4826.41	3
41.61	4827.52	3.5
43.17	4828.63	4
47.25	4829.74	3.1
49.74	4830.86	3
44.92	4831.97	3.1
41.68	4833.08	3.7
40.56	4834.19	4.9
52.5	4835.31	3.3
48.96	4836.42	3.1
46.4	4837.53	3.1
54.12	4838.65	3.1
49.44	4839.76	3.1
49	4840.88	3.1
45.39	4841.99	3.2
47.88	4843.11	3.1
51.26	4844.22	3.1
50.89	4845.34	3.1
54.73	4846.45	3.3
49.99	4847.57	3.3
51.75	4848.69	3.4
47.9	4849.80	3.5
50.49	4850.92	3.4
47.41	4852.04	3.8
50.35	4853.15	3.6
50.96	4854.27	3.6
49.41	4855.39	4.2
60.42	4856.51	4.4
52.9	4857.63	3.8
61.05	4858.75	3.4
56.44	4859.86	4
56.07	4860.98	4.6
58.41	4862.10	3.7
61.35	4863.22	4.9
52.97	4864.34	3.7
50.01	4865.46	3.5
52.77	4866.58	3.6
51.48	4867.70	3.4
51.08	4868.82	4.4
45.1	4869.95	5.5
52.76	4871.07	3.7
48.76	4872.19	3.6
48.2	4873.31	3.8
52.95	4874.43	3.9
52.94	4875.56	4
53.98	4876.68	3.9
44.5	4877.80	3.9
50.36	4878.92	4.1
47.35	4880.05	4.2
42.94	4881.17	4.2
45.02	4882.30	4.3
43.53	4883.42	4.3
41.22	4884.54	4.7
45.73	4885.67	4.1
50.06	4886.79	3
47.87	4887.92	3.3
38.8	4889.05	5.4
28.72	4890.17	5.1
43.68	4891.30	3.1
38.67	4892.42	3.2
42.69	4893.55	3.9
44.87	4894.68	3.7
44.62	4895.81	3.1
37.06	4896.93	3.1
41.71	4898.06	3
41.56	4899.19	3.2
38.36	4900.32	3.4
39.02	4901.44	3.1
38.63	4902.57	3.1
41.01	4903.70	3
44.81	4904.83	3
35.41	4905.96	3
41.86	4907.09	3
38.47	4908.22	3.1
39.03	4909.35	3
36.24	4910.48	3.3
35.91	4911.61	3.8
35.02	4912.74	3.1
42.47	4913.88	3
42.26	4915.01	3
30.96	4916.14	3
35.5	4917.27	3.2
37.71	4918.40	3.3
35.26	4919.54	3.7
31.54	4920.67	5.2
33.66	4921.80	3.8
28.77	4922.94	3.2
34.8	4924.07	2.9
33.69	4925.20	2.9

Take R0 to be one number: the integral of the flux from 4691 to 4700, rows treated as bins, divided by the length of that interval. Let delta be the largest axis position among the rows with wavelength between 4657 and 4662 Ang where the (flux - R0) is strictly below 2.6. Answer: 4661.48 Ang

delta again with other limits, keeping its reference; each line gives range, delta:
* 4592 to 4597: 4593.29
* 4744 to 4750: 4749.24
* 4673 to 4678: 4675.46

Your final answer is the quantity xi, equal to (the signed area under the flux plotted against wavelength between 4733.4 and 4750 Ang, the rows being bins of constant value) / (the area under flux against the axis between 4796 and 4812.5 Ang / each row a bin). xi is 0.99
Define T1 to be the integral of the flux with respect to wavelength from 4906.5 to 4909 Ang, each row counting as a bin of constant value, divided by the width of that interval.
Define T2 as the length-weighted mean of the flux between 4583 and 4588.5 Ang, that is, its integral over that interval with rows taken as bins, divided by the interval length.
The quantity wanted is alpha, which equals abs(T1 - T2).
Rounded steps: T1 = 40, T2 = 37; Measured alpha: 3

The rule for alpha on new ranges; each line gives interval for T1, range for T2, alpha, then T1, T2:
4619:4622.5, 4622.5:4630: 0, 38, 38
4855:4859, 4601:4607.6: 17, 56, 39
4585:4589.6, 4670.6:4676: 0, 36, 36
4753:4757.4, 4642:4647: 8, 29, 37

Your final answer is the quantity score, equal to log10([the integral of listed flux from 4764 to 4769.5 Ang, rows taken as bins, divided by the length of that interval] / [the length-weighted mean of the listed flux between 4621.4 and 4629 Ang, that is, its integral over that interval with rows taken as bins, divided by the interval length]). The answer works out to -0.11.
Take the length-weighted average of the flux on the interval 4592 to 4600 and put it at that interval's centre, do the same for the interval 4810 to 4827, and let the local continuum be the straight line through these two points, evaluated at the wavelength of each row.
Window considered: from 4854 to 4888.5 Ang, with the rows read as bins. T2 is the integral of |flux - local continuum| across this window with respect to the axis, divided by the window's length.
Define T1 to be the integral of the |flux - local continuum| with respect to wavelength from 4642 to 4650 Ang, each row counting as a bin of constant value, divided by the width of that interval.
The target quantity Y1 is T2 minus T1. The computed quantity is 9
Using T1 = 2.9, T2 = 11.6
